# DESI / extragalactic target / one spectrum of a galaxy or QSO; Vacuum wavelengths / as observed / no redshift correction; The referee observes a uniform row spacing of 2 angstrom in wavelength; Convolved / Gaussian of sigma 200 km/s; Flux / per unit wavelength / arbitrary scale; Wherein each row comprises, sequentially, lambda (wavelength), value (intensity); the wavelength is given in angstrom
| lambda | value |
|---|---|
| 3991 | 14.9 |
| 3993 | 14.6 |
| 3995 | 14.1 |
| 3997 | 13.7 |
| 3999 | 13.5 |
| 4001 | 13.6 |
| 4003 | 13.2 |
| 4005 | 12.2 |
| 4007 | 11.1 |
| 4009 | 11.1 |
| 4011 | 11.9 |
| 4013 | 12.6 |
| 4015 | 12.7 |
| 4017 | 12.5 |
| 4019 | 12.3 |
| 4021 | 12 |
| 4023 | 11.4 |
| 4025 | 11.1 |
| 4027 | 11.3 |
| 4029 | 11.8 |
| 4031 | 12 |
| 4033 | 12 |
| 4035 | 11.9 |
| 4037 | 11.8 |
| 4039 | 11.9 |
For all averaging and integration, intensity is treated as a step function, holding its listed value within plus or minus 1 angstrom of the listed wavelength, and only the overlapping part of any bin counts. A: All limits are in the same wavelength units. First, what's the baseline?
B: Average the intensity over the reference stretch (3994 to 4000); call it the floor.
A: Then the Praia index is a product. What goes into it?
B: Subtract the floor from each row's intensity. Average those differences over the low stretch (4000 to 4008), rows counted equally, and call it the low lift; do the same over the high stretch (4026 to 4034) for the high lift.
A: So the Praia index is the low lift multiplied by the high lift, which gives 2.5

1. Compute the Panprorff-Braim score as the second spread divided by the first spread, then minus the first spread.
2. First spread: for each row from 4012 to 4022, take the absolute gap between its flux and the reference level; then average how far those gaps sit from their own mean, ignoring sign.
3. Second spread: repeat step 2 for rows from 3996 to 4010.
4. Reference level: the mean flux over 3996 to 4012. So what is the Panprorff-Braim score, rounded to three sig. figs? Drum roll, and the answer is 1.97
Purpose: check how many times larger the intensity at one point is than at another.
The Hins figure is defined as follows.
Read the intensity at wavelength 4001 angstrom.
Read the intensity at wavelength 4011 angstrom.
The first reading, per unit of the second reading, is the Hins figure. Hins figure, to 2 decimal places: 1.14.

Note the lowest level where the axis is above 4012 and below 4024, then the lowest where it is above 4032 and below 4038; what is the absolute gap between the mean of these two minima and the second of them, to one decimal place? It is 0.2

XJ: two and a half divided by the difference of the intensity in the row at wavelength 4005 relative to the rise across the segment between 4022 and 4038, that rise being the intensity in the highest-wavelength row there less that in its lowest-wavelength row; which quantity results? 0.21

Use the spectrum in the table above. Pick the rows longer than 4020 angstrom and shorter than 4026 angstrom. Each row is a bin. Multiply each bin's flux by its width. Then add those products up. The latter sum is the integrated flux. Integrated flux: 69.0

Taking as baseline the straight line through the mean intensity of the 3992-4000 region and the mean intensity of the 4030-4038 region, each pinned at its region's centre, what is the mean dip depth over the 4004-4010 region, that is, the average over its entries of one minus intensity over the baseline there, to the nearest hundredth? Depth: 0.14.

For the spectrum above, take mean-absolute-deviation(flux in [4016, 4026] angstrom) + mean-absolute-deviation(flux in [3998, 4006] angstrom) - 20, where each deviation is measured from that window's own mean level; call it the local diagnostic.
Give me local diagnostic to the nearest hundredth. -19.05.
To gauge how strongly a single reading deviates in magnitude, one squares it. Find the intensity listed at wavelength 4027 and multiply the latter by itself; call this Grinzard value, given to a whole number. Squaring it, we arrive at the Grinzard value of 128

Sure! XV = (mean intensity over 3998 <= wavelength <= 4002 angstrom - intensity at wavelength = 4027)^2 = 5.1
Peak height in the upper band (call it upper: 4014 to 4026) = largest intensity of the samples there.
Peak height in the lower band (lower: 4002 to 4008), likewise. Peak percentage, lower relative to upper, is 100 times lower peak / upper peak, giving 103.9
